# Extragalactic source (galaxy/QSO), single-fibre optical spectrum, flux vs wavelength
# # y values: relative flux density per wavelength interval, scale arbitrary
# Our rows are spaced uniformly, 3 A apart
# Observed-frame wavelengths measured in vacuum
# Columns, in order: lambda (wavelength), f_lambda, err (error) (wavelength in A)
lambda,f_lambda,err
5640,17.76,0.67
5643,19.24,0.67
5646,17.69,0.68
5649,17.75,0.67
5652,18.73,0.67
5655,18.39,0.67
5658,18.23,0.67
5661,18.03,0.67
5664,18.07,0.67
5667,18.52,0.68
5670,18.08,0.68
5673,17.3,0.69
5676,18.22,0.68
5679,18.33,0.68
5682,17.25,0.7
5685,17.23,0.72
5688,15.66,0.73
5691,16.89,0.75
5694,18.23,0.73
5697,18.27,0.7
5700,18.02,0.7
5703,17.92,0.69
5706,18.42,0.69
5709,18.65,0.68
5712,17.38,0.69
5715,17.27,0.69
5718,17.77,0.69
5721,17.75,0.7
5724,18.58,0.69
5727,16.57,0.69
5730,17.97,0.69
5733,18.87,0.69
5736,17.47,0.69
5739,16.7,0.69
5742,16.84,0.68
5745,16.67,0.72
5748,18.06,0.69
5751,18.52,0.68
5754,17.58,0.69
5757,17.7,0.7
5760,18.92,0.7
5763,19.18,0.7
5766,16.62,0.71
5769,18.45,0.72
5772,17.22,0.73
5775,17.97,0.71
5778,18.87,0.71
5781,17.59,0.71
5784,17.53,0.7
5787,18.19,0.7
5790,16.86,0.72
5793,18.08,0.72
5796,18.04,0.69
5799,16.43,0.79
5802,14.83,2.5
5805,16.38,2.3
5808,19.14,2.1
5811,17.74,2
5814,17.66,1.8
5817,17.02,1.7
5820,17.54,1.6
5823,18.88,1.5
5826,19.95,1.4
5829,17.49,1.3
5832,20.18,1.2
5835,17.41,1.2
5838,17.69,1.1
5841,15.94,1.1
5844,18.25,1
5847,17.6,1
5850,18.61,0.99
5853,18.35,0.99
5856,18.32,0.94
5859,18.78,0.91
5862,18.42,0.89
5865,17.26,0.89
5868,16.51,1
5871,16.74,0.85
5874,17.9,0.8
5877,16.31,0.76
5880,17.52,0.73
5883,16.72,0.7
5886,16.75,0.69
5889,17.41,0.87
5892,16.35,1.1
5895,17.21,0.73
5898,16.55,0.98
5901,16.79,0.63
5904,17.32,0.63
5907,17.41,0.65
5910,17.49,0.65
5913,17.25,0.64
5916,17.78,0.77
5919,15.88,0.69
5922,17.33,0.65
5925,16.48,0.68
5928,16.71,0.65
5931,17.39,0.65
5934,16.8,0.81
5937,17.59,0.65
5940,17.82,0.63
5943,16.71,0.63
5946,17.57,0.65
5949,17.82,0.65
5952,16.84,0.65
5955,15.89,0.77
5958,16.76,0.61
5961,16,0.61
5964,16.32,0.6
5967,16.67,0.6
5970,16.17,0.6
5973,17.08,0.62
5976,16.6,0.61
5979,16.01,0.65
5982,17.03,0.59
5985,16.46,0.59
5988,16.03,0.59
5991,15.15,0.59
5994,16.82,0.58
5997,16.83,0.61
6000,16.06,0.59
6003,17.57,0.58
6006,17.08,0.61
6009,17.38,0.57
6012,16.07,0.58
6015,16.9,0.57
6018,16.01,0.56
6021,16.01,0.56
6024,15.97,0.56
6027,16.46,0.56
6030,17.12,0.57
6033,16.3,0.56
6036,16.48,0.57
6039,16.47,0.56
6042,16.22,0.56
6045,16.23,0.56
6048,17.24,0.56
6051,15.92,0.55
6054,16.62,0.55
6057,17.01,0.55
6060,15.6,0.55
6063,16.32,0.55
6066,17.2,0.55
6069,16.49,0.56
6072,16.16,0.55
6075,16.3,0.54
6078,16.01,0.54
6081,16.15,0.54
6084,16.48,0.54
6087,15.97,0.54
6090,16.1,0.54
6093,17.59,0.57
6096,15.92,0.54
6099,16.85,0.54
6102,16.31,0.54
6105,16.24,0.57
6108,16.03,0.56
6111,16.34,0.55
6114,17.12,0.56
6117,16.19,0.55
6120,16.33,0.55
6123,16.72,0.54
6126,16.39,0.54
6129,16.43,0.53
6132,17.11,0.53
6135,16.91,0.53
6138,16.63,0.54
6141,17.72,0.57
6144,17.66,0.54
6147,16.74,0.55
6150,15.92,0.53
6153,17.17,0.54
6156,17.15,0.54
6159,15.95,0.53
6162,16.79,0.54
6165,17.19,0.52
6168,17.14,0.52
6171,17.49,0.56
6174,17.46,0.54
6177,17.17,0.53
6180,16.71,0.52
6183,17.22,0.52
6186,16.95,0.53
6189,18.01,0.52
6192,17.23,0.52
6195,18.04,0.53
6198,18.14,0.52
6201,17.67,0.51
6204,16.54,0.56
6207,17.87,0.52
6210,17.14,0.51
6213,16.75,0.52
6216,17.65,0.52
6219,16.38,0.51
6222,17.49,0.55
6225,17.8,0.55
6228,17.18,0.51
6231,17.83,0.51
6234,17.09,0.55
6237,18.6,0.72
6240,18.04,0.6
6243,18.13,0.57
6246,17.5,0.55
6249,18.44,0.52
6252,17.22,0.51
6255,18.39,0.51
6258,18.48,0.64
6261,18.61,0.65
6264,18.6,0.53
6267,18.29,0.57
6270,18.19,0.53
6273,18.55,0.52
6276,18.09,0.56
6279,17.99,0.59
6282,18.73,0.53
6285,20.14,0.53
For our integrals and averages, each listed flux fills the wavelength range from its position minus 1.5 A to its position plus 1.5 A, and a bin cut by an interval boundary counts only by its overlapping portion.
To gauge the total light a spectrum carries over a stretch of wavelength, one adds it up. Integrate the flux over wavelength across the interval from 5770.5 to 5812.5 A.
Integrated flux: 735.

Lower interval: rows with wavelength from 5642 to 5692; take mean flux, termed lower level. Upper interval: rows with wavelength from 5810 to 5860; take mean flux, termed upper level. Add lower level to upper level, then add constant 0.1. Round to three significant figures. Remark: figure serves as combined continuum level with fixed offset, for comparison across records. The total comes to 36.0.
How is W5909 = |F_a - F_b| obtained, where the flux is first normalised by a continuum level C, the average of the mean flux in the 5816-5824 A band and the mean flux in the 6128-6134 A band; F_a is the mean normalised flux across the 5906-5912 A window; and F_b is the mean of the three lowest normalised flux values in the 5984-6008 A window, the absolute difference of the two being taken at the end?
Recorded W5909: 0.10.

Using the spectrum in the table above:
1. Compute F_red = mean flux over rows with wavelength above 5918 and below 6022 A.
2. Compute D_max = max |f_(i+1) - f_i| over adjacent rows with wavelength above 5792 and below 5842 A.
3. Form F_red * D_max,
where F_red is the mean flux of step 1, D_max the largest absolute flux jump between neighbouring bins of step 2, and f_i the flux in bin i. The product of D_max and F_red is 46.2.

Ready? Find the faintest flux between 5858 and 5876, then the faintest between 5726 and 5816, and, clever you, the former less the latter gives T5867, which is 1.7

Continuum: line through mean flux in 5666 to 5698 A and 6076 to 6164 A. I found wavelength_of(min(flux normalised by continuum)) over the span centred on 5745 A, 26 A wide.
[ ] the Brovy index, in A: 5745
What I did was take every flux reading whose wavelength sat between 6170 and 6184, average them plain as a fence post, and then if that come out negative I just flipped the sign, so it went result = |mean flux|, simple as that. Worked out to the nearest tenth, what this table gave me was 17.2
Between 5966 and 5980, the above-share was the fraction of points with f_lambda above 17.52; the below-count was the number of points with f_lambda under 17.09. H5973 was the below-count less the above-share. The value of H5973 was 5.0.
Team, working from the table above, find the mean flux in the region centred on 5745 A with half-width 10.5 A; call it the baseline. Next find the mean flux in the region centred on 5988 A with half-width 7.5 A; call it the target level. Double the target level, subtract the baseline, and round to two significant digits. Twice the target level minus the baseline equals 15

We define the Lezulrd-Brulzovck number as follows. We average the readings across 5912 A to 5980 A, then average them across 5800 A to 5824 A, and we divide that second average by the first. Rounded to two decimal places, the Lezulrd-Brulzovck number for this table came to 1.03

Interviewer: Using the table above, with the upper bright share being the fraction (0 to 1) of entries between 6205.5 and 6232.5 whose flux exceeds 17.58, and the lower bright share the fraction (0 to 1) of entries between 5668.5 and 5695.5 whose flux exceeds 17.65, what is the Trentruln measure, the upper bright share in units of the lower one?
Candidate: 1.00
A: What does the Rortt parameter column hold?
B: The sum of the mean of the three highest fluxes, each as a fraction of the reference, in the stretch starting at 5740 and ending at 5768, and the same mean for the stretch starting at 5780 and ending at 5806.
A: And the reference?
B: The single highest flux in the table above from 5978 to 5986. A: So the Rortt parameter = 2.17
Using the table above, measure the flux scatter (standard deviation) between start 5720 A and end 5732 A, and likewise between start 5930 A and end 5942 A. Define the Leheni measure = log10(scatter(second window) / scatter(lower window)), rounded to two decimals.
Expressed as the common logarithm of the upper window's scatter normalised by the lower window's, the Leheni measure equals -0.28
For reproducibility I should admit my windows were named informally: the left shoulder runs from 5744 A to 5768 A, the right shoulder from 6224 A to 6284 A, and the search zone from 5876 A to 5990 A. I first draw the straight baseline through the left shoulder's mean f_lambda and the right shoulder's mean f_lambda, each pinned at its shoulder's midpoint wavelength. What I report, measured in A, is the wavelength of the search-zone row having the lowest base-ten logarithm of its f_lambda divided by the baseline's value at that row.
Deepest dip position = 5955 A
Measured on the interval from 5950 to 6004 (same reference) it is 5991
